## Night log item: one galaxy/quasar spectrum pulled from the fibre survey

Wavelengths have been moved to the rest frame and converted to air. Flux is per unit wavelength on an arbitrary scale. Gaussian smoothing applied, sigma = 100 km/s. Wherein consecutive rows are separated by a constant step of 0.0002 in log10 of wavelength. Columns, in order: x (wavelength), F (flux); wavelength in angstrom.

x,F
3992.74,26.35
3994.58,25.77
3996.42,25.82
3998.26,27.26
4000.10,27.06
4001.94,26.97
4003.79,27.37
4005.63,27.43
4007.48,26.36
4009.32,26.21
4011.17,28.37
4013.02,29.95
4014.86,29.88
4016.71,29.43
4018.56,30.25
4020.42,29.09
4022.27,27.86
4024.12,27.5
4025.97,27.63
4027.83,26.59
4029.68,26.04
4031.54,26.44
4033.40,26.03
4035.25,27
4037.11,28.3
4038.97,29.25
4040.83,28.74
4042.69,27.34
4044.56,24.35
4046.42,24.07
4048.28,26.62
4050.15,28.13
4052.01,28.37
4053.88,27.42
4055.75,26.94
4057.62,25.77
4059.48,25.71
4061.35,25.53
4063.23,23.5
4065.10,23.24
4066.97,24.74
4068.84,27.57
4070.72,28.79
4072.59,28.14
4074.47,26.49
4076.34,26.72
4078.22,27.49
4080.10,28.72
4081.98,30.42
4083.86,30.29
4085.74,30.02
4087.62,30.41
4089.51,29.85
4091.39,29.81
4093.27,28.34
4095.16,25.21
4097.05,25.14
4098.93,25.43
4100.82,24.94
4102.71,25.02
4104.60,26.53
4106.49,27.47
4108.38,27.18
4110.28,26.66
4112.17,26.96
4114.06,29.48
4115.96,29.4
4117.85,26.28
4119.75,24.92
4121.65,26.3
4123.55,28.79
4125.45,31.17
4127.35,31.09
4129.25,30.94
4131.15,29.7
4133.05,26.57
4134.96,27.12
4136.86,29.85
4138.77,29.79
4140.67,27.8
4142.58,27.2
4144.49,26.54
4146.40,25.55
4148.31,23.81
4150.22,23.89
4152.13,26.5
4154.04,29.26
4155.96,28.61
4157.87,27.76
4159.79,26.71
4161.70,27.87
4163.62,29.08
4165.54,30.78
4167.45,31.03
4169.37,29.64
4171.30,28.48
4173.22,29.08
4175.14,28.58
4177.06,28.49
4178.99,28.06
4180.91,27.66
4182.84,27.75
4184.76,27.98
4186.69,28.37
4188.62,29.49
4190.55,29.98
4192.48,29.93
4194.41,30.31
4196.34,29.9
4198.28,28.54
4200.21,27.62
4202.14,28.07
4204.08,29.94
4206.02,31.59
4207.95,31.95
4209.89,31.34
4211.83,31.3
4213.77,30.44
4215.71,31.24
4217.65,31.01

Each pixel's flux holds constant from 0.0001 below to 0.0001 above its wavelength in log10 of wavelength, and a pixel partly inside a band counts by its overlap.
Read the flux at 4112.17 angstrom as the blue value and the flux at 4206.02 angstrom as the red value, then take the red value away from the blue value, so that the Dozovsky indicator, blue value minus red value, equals -4.6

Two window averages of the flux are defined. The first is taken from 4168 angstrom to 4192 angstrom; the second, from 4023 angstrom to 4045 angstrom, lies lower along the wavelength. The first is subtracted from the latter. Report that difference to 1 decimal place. -1.5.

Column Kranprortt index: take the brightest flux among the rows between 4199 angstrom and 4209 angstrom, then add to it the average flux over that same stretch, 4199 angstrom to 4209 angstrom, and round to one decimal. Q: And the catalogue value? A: 61.8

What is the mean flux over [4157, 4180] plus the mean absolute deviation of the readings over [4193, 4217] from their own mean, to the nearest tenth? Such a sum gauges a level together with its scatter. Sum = 29.9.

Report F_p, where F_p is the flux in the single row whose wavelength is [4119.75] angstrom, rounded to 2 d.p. 24.92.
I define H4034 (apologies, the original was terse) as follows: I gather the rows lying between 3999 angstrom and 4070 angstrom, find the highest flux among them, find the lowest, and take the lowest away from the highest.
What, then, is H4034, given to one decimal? 7.0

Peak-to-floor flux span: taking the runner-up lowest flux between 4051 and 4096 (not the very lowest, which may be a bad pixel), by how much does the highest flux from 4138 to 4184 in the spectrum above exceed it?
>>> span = 7.5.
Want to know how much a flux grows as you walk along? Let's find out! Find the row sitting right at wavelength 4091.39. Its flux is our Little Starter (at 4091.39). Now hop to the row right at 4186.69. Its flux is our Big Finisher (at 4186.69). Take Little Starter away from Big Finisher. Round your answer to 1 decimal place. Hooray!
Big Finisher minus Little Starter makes -1.4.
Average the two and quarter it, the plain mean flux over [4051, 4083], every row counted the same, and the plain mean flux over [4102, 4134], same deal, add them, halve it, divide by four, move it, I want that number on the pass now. 6.84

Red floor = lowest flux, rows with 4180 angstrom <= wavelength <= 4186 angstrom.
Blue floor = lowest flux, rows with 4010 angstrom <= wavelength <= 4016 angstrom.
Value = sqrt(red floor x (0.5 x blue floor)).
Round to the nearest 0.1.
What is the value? 19.8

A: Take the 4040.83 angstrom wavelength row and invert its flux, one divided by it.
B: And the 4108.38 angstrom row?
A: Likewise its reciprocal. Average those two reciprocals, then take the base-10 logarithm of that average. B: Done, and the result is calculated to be -1.45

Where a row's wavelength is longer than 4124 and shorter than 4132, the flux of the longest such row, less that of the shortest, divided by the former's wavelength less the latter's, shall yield -0.3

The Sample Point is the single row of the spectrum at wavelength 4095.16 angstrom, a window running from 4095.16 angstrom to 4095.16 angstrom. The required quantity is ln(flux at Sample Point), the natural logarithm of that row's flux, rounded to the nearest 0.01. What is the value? 3.23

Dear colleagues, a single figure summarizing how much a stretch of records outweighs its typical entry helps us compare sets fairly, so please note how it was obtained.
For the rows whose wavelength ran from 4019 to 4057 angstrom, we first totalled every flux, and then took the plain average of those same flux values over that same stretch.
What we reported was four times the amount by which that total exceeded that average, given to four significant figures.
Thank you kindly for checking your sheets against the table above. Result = 2066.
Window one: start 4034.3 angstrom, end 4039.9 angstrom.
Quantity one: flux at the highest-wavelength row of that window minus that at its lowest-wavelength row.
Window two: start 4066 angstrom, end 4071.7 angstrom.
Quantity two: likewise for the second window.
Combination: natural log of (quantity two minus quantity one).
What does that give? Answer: 0.59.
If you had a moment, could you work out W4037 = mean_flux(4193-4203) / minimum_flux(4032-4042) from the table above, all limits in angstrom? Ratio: 1.11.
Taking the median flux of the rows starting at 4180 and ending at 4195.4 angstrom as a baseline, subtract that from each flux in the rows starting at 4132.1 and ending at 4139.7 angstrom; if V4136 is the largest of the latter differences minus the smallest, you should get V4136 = 3.3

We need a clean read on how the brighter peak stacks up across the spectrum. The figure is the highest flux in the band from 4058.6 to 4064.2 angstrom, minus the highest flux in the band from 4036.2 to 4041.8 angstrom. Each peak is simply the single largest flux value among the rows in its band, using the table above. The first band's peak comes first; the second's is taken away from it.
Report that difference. -4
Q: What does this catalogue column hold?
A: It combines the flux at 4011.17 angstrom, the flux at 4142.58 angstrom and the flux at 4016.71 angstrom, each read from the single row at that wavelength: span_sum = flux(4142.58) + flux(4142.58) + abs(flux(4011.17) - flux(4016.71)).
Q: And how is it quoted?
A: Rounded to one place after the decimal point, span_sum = 55.5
